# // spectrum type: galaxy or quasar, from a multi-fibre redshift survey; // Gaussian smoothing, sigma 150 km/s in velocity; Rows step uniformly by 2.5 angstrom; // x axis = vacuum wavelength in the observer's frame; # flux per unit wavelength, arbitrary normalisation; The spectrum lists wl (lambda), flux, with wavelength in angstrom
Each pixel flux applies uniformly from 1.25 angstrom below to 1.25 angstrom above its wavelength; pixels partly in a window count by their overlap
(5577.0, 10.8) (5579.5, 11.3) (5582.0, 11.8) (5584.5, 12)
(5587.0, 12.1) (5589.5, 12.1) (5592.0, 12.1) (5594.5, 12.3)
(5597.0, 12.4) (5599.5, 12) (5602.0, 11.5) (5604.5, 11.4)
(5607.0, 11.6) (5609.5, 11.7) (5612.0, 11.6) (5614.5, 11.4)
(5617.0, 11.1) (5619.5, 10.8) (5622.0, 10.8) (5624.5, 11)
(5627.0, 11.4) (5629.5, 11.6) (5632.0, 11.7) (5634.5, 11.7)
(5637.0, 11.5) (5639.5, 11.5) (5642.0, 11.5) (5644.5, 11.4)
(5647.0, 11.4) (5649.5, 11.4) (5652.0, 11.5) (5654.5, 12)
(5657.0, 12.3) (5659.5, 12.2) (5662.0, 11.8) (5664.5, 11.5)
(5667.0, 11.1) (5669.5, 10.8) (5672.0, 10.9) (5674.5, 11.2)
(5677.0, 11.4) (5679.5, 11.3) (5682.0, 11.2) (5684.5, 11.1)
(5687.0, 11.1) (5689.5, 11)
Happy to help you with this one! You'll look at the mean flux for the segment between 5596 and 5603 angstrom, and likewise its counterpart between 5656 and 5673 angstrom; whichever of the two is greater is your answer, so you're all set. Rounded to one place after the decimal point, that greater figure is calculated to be 12.0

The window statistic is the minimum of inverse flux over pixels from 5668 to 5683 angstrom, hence 0.0877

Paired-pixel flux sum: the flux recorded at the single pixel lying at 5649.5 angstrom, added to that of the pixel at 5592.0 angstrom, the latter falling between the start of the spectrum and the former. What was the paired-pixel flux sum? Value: 23.5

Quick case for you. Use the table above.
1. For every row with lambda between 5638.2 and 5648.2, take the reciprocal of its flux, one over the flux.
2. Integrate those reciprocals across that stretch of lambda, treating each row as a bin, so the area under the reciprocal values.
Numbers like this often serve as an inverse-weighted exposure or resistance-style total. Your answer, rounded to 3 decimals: 0.873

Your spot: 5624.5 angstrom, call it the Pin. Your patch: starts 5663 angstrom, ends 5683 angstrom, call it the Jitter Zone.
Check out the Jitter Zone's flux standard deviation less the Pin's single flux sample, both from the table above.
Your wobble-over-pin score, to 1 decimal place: -10.8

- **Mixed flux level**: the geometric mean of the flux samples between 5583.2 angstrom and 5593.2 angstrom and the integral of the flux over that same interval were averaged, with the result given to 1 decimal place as 66.4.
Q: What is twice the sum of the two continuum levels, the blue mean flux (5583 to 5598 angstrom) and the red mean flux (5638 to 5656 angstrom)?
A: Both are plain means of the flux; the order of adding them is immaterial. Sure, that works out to 47.4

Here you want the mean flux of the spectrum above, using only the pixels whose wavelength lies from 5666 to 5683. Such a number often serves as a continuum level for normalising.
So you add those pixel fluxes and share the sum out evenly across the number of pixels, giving 11.1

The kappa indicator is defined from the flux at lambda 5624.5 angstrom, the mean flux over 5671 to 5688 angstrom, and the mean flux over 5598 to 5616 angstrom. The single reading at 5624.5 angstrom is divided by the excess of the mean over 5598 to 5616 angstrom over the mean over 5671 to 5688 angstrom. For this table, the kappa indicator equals 26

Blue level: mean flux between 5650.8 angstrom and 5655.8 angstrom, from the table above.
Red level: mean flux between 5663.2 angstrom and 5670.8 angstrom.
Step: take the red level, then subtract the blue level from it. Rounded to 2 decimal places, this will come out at -0.62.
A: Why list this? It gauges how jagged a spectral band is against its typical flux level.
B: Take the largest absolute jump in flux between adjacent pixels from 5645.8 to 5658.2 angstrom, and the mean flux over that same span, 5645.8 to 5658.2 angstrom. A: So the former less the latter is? -11.2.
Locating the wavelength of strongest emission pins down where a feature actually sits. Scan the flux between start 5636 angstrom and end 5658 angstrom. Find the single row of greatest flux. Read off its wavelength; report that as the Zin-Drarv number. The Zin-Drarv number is 5657.0 angstrom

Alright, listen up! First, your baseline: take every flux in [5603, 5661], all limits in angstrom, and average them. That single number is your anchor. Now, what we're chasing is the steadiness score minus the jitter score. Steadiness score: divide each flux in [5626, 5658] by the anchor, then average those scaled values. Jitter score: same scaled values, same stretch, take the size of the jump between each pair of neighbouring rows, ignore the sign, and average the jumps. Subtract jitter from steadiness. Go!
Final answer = 0.998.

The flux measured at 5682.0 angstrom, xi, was 11.2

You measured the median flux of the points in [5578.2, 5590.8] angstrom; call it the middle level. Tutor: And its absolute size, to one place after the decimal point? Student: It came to 12.0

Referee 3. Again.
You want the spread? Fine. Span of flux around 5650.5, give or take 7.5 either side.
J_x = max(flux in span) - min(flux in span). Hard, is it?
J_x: 0.90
